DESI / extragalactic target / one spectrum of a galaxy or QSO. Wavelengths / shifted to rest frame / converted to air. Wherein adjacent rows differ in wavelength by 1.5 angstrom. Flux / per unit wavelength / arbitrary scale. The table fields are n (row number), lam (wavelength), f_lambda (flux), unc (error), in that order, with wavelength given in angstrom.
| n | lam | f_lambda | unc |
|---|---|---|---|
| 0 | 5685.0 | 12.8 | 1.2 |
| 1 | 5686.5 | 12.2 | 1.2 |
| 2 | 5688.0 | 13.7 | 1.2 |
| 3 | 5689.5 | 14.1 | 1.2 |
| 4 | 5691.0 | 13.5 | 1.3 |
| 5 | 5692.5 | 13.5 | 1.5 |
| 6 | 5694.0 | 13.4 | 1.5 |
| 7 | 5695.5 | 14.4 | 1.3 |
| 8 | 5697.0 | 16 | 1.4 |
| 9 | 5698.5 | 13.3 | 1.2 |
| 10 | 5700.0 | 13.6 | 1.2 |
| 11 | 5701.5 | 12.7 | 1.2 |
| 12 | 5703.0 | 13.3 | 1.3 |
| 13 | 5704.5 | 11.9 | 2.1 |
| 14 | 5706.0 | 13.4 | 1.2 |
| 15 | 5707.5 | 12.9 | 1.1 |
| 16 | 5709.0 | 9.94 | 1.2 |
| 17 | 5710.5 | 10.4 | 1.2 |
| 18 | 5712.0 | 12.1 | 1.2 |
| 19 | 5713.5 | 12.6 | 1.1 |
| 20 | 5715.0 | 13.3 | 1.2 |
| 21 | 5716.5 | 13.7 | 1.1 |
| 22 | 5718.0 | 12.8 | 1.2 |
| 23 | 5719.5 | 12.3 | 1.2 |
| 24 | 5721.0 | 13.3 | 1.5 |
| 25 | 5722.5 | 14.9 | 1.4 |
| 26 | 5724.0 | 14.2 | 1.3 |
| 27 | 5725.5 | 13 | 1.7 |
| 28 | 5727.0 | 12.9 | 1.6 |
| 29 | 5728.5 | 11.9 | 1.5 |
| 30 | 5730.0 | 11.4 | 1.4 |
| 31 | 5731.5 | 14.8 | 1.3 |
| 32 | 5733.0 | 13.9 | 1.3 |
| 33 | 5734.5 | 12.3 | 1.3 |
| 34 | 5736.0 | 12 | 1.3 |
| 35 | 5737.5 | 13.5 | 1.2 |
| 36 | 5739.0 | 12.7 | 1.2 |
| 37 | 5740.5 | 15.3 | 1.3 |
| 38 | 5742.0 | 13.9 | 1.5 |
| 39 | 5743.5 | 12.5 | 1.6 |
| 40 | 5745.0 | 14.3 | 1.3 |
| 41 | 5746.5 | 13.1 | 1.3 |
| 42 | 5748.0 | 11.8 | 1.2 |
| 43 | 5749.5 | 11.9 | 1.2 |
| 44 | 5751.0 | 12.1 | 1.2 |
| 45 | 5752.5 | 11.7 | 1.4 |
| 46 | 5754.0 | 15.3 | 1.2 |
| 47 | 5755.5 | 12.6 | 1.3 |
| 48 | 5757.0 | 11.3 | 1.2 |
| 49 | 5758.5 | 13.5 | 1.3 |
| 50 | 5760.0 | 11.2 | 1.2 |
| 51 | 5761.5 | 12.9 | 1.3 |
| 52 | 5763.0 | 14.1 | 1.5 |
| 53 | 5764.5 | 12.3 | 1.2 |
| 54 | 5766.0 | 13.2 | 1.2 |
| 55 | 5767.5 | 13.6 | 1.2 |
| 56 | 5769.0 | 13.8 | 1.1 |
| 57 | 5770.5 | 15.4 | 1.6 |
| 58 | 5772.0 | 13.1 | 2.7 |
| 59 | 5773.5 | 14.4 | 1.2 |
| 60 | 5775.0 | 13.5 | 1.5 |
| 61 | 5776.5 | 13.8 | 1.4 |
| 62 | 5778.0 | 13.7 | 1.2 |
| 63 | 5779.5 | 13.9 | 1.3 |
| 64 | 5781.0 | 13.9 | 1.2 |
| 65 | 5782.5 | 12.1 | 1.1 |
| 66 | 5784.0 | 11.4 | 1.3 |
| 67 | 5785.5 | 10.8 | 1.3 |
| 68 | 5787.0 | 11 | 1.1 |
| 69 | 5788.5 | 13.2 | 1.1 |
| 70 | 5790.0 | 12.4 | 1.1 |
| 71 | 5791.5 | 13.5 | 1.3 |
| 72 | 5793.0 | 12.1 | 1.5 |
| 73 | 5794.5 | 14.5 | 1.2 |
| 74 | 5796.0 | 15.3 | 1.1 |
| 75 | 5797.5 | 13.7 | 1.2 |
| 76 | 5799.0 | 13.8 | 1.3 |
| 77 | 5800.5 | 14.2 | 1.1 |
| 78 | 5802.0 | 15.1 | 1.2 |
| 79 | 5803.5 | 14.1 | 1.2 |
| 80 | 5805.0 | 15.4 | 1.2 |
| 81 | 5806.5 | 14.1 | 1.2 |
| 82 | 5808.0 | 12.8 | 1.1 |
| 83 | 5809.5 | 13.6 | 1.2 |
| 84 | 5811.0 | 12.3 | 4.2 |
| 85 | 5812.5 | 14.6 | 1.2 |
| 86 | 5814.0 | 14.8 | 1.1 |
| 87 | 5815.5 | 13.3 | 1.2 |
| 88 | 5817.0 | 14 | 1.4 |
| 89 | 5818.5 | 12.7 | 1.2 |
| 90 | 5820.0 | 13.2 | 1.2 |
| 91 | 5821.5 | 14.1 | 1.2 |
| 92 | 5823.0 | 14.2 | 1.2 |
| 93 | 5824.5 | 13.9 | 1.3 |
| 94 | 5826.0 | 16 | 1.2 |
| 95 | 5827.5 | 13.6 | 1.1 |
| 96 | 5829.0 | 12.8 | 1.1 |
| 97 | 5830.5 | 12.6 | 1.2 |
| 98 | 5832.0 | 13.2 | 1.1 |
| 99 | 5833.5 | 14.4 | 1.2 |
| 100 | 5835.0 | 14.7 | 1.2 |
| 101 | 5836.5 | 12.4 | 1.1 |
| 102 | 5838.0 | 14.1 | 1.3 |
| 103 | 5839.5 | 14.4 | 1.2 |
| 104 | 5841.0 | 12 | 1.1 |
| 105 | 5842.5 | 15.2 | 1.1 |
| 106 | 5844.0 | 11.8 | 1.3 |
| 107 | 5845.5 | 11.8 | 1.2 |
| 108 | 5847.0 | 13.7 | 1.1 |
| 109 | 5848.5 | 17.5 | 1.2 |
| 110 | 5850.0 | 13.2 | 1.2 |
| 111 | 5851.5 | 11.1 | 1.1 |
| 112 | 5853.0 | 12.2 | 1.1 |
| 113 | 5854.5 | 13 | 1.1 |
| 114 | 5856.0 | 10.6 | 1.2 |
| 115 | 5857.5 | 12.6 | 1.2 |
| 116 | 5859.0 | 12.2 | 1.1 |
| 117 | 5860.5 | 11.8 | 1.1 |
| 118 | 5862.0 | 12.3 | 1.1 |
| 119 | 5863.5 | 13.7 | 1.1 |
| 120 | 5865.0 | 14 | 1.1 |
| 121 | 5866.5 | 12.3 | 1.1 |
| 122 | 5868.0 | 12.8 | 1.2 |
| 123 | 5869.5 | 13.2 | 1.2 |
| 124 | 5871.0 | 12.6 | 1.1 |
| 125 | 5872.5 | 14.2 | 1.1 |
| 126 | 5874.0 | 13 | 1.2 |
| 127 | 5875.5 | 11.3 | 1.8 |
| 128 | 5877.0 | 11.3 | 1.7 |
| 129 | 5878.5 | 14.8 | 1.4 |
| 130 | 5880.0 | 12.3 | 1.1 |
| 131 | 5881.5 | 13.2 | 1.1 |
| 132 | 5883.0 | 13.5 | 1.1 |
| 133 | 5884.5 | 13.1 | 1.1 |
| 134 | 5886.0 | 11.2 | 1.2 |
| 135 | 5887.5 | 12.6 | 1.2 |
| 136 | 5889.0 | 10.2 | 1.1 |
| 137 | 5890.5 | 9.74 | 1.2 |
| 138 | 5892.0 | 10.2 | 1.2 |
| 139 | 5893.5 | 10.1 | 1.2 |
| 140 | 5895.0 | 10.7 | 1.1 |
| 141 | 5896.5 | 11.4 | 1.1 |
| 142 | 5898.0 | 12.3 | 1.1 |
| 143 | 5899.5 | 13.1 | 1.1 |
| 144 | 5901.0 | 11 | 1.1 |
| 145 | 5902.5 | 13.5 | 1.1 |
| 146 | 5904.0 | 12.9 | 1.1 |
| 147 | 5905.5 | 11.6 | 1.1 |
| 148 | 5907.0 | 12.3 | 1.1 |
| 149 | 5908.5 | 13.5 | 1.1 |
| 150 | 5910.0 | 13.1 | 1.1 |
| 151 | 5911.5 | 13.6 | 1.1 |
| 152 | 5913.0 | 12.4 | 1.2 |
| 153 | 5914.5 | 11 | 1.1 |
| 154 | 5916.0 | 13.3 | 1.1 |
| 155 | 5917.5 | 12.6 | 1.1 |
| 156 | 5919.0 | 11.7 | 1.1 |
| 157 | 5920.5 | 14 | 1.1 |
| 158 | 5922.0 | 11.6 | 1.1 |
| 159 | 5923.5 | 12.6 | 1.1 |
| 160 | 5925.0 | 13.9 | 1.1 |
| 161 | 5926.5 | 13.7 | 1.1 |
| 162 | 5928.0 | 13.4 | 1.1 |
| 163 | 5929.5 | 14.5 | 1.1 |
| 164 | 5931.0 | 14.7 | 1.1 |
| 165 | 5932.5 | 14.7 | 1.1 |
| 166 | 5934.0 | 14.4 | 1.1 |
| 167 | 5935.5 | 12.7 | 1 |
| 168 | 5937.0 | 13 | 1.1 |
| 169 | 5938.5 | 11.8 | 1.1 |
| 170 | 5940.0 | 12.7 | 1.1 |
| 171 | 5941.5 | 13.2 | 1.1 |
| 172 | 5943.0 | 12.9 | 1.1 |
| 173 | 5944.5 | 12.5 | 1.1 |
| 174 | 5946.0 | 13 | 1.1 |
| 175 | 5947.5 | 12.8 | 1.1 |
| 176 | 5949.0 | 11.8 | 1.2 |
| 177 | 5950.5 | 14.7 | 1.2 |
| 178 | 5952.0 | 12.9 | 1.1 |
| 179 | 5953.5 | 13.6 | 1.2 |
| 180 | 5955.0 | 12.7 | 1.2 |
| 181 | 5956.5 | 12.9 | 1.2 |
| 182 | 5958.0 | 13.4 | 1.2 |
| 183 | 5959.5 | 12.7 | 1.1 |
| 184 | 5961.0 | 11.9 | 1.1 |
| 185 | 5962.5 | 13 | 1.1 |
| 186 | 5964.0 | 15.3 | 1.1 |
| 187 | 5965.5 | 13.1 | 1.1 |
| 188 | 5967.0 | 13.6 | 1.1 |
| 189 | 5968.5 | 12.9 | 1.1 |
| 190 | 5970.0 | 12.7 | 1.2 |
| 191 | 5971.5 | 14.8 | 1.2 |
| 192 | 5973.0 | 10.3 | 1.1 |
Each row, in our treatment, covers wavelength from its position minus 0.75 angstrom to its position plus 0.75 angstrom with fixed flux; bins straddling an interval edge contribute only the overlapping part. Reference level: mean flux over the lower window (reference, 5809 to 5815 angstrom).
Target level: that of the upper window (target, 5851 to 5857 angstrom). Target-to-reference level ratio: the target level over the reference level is 0.85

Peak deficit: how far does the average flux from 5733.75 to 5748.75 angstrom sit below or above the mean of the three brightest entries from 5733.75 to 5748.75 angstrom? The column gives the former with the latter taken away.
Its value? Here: -1.36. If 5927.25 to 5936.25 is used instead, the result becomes -0.57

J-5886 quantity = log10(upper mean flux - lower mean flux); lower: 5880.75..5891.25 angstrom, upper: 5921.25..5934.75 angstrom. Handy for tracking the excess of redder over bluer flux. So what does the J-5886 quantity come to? 0.25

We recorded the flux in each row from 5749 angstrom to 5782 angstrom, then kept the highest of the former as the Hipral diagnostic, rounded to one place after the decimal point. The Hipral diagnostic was 15.4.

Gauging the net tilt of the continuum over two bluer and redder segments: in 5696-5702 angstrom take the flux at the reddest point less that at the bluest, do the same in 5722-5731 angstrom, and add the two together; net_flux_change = -7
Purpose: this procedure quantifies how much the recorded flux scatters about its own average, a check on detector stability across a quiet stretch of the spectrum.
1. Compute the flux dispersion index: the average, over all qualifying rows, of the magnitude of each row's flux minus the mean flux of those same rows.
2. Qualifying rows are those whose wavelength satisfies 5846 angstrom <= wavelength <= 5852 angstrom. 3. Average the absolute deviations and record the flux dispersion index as 1.81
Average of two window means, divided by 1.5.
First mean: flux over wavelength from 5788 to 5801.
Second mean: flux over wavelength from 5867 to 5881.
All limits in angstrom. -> 8.82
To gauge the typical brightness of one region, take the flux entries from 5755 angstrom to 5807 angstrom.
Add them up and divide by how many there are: 13.3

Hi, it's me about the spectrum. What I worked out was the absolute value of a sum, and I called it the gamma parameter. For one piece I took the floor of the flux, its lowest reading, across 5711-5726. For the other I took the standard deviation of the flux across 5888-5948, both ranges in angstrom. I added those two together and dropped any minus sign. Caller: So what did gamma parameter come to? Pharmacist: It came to 13.4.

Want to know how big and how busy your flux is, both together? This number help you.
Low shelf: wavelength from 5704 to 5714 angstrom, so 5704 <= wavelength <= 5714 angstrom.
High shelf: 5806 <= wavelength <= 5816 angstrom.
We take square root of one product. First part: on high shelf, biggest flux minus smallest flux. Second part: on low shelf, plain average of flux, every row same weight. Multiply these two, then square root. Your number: 5.45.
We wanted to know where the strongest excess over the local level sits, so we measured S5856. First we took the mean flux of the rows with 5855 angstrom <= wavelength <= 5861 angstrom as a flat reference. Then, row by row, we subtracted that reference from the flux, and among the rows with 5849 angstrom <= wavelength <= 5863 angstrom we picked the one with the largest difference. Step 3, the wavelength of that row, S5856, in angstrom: 5850.0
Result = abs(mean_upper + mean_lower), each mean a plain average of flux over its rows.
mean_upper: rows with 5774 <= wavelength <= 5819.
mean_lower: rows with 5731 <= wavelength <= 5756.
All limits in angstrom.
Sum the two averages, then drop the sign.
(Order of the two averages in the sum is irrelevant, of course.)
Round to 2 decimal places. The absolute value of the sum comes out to 26.61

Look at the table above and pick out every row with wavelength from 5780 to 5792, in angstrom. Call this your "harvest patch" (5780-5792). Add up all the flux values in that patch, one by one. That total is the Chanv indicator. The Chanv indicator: 98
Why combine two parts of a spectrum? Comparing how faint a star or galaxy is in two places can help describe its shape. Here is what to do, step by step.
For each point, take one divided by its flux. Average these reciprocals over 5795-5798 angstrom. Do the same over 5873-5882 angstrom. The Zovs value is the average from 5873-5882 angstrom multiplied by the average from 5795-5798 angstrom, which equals 0.0055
